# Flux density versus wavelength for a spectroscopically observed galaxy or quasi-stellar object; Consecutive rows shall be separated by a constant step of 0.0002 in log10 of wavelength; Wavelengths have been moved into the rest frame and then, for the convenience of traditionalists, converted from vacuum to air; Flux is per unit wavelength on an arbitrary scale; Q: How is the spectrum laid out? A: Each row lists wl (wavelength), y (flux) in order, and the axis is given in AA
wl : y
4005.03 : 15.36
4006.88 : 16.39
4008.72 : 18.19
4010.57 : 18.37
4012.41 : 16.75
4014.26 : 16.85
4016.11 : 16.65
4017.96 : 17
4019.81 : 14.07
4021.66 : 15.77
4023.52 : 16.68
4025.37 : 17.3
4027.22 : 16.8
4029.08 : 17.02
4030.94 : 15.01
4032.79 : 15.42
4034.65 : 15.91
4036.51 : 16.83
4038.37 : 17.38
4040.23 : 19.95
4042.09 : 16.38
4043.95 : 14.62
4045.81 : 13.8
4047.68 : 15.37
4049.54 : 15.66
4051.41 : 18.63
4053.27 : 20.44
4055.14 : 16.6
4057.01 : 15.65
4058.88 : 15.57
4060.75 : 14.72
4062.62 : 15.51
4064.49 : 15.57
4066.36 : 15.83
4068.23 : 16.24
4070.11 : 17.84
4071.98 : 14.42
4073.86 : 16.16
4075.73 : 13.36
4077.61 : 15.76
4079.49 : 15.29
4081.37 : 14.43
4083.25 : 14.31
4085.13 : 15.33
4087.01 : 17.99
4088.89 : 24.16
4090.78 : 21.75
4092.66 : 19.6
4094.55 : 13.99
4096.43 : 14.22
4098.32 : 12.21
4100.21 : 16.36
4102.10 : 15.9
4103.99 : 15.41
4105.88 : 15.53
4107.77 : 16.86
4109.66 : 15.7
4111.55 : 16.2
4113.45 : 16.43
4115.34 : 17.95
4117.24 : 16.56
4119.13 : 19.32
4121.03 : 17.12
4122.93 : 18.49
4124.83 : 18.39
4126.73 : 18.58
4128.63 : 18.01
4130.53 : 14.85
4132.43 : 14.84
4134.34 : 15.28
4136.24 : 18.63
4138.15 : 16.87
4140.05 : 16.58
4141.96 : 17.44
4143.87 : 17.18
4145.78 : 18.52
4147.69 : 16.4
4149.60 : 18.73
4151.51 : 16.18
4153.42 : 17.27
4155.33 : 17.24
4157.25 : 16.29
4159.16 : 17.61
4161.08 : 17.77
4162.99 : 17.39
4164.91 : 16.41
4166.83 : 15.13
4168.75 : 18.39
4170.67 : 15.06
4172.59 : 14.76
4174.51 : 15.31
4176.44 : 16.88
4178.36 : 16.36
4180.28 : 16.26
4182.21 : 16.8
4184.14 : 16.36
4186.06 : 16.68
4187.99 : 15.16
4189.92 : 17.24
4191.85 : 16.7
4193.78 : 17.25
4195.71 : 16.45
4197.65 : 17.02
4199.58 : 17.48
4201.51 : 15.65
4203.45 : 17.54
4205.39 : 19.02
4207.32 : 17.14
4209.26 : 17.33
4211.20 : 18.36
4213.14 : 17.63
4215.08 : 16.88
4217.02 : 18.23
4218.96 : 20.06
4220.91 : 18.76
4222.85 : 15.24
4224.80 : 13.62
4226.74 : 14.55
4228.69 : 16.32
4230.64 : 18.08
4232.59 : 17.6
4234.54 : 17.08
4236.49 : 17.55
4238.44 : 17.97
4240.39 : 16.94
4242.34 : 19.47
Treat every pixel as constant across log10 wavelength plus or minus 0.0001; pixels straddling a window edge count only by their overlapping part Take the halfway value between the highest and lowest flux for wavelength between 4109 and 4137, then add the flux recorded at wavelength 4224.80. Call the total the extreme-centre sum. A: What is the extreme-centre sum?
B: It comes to 30.7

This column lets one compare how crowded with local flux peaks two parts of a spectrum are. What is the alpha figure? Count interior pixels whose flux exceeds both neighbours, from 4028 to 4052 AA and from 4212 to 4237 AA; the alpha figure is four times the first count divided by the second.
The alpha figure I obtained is 2.0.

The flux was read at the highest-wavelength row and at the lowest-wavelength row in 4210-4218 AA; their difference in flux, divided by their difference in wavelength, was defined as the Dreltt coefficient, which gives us 0.0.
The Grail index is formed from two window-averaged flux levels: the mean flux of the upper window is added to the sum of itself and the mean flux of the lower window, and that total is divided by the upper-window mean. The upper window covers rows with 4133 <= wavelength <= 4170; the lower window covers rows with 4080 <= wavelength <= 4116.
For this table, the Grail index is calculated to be 2.97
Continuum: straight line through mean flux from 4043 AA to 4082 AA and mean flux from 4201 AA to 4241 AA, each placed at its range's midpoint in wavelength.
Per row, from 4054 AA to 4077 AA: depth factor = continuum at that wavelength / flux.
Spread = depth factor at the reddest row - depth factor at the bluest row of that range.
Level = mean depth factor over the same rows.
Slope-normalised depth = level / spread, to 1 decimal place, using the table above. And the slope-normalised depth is 4.2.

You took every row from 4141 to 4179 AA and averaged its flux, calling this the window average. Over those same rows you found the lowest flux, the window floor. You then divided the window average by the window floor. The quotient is 1.14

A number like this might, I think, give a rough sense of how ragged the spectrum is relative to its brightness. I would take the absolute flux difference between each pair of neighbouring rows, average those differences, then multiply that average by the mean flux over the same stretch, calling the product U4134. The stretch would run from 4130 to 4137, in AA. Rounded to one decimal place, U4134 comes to 20.1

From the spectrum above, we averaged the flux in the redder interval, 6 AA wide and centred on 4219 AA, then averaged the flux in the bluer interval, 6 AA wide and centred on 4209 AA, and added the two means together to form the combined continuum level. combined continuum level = 36.6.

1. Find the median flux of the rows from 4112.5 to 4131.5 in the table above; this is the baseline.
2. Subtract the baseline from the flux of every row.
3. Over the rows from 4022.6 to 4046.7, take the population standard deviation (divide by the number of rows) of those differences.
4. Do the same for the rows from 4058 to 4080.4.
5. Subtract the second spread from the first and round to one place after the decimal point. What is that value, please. 0.4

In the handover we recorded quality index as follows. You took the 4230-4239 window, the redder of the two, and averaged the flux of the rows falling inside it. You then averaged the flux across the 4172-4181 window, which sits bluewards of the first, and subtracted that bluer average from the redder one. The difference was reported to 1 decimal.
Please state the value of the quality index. 1.7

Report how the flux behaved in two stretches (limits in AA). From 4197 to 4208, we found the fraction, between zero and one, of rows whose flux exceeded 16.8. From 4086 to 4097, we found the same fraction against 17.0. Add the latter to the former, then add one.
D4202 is 2.50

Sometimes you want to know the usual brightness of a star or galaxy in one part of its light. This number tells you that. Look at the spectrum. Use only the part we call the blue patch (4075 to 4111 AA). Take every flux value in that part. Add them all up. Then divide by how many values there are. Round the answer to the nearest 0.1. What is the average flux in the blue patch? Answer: 16.2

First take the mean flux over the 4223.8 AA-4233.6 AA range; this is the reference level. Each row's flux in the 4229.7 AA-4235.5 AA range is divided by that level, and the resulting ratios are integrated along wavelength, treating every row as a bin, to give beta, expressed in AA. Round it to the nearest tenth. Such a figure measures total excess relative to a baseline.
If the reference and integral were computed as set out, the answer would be 6.4 AA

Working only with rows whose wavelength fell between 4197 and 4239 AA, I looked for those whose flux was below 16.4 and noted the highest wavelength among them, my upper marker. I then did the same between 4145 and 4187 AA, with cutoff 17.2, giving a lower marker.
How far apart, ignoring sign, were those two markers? 42.6 AA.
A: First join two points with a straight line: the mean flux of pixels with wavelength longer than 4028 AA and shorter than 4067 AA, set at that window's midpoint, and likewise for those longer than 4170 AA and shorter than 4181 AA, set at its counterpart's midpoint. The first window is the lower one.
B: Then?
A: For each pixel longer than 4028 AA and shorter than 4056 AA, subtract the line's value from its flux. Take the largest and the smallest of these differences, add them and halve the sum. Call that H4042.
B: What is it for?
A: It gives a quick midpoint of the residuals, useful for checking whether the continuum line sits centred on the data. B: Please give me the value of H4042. 0.85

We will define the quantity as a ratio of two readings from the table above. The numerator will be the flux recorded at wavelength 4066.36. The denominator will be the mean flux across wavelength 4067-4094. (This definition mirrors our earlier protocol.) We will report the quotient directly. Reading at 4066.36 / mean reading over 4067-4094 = 0.94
